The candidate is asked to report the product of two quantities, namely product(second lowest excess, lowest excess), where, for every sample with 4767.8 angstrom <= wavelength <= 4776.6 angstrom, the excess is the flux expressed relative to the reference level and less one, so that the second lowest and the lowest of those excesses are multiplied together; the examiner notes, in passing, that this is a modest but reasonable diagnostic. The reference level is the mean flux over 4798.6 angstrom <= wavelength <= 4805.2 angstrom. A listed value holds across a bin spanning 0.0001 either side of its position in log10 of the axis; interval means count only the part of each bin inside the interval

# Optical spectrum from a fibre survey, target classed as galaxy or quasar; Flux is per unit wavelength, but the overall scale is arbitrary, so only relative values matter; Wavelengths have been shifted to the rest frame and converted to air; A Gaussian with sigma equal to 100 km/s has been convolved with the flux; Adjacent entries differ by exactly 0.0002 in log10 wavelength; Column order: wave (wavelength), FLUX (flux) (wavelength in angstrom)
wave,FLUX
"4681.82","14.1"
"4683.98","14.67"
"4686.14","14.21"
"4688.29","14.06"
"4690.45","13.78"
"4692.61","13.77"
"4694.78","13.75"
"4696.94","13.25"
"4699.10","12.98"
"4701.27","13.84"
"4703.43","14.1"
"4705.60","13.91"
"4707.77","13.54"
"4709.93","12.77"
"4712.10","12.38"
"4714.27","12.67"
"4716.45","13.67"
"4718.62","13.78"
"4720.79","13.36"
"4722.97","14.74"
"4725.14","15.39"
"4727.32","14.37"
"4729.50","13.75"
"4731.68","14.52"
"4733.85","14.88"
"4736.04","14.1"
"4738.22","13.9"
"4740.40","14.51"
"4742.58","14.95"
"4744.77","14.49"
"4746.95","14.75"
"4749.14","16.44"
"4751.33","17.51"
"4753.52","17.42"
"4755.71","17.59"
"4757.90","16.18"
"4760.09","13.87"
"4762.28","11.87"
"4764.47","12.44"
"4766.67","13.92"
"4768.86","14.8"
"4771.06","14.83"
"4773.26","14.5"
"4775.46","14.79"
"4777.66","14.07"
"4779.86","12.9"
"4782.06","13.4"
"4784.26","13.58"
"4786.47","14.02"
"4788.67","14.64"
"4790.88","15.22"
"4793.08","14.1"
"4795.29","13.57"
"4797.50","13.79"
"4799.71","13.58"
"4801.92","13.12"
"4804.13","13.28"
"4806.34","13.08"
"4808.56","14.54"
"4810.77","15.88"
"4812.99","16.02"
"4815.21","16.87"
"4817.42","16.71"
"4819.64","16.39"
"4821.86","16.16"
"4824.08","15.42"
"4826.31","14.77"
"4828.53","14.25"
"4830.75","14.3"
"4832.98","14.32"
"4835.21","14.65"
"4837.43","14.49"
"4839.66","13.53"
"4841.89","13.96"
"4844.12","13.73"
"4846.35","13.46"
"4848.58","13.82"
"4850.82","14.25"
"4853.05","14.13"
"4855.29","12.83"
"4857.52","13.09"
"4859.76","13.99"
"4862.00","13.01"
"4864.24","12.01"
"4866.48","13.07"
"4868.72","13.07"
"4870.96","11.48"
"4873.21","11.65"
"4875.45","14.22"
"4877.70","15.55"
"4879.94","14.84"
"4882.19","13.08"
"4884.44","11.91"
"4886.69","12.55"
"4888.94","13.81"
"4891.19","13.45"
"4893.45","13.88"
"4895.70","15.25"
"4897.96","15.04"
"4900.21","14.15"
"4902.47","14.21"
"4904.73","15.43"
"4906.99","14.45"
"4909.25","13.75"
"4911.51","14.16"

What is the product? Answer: 0.010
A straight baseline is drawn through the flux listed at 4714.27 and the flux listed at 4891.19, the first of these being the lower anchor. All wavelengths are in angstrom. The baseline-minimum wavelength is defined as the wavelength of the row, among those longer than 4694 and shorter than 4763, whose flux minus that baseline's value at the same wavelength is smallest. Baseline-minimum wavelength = 4762.28 angstrom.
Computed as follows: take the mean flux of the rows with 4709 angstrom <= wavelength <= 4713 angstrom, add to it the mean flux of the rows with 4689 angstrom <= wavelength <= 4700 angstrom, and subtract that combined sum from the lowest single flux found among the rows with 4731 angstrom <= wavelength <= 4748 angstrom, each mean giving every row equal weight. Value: -12.2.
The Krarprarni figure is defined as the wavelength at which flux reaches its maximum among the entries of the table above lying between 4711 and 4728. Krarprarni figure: 4725.14 angstrom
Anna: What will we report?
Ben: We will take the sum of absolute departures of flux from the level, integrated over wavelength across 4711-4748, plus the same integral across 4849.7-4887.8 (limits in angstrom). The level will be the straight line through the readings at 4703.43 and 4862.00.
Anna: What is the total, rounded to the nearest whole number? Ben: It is 60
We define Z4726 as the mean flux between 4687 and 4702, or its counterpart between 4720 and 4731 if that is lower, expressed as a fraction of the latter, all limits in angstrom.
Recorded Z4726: 0.95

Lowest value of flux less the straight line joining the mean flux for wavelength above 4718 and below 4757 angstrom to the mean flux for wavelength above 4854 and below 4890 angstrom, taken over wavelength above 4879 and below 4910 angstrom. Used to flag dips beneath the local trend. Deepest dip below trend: -1.05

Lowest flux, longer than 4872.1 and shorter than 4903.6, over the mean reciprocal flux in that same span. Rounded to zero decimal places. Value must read 160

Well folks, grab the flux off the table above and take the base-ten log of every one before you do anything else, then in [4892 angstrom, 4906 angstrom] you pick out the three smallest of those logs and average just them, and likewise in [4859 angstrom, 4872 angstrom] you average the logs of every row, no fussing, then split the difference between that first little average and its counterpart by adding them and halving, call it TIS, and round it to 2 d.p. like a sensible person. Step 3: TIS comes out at 1.13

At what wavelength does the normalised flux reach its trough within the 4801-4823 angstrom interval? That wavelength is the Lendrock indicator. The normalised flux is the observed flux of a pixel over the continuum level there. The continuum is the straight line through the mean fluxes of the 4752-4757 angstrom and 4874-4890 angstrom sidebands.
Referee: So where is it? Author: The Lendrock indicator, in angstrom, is 4801.92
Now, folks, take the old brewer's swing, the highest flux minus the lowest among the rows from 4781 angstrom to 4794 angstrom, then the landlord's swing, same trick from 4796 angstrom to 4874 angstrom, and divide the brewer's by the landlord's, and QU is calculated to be 0.3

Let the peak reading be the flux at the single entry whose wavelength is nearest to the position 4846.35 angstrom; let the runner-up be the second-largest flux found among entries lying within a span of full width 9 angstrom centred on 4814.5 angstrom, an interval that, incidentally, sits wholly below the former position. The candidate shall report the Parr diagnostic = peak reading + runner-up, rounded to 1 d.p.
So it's 30.2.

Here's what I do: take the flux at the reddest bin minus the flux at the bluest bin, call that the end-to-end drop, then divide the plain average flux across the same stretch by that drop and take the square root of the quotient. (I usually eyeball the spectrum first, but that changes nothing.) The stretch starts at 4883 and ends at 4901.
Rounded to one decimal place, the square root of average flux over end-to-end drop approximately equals 2.5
